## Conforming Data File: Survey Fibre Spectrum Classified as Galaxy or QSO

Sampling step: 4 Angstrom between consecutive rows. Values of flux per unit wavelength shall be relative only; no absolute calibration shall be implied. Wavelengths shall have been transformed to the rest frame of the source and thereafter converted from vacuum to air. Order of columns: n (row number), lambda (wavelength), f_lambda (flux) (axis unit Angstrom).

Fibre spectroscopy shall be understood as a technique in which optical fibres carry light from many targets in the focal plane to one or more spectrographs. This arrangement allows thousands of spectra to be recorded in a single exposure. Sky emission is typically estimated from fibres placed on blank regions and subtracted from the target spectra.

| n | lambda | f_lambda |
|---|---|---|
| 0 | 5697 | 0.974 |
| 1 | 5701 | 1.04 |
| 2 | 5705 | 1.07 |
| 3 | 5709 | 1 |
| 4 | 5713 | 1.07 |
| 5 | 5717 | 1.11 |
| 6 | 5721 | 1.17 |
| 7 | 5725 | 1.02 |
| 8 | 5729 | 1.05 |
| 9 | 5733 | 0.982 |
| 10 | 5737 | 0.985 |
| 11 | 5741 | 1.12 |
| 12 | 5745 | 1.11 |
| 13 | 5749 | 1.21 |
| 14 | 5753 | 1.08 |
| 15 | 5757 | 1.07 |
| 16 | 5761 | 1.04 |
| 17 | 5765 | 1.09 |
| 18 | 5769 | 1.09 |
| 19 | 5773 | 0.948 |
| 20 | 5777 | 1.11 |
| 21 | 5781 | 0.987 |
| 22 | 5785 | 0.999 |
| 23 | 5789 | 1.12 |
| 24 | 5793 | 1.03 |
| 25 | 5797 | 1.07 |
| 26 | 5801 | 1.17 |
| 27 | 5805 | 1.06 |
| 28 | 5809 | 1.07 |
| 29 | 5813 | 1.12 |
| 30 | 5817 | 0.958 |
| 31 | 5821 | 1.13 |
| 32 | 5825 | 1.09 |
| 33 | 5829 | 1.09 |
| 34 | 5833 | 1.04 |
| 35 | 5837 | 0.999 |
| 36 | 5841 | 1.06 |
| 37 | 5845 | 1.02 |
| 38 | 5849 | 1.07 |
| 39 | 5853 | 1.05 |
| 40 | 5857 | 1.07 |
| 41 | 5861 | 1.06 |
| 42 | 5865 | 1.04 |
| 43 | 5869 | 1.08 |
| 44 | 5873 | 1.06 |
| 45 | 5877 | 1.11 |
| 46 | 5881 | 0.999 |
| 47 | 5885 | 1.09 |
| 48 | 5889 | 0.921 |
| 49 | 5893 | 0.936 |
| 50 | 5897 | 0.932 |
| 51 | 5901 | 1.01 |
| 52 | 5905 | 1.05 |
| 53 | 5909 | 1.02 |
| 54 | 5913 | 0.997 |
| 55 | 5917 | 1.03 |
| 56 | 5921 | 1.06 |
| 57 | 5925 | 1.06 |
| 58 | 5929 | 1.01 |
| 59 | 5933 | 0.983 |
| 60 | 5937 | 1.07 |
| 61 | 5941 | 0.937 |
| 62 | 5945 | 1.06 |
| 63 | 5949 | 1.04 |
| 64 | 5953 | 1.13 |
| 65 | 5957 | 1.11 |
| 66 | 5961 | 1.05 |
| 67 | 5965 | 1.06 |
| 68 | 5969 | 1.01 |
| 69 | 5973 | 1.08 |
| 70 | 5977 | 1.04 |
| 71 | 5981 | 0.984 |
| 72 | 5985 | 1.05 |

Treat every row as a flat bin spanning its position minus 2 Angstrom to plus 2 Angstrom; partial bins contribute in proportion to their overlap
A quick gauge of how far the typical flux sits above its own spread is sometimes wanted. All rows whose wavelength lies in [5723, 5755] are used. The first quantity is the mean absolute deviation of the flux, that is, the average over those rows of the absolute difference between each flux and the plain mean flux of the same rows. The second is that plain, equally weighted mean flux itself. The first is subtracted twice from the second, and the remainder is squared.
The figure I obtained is 0.90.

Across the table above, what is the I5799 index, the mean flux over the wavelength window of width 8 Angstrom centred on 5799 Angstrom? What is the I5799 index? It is 1.120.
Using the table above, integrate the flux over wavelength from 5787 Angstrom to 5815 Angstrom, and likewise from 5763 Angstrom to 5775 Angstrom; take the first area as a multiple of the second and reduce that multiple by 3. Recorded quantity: -0.6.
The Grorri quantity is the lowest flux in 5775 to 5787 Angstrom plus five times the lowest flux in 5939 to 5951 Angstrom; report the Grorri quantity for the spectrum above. 5.67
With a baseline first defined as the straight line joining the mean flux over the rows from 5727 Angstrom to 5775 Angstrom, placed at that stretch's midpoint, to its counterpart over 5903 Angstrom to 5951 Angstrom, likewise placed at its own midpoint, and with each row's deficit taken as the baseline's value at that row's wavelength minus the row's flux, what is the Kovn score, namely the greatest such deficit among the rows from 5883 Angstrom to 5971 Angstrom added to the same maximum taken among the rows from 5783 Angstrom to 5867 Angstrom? 0.206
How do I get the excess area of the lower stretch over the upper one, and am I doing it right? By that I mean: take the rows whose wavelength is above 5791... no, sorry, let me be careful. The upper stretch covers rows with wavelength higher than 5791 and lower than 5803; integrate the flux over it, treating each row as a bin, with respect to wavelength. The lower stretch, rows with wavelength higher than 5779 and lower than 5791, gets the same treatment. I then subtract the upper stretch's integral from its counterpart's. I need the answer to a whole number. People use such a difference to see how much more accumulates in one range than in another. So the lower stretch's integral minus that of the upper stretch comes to -1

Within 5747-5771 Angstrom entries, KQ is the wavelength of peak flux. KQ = 5749 Angstrom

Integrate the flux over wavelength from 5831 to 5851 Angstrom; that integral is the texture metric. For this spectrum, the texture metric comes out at 21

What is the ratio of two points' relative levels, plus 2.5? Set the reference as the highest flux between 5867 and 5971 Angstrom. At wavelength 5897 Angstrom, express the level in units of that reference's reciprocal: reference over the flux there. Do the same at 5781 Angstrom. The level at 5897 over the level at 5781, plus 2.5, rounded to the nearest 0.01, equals 3.56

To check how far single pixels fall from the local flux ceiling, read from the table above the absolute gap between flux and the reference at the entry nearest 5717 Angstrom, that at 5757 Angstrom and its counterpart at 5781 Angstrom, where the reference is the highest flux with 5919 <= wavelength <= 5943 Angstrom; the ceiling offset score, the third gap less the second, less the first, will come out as 0.043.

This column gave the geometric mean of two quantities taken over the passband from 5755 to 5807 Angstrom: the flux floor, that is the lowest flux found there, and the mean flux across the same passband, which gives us 1.003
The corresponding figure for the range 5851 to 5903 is 0.973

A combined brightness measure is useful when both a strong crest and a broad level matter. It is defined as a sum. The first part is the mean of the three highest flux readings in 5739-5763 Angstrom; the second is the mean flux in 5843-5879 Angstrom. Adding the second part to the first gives 2.21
